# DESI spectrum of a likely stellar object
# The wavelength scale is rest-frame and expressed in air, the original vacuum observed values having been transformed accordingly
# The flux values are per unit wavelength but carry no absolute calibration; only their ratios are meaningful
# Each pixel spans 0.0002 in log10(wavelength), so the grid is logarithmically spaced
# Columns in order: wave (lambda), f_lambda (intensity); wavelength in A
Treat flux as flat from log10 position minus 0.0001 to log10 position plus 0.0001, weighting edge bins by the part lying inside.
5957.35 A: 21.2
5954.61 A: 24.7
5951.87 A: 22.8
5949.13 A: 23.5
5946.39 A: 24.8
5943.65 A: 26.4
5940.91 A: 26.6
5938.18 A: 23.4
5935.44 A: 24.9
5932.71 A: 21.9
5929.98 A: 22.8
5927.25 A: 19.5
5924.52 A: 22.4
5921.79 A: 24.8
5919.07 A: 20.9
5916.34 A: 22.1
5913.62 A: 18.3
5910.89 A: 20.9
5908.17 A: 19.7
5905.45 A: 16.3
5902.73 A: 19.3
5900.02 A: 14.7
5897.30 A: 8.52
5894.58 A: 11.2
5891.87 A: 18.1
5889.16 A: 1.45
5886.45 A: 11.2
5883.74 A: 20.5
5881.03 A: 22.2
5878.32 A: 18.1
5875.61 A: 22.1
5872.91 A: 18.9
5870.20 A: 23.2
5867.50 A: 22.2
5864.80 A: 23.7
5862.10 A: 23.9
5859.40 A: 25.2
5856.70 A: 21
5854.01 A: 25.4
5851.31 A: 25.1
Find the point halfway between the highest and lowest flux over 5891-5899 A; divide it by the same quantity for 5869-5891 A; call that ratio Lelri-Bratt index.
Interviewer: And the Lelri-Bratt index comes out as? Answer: 1.08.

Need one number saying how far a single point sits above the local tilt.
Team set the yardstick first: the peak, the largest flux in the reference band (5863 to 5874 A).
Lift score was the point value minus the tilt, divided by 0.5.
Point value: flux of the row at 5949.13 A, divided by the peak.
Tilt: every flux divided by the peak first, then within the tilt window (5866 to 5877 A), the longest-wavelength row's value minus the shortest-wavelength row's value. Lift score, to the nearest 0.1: 2.0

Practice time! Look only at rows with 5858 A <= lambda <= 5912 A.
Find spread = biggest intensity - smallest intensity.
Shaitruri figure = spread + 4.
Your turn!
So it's 28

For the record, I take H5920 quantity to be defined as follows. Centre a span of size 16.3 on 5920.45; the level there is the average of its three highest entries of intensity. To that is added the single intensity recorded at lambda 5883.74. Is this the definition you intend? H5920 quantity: 44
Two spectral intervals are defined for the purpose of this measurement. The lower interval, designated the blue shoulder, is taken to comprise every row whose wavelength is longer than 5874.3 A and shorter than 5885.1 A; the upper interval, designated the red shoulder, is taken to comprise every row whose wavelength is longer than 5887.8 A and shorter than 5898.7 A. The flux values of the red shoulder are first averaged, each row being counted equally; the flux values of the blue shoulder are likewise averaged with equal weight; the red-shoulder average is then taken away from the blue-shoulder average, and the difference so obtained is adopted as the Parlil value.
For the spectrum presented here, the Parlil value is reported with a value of 10.9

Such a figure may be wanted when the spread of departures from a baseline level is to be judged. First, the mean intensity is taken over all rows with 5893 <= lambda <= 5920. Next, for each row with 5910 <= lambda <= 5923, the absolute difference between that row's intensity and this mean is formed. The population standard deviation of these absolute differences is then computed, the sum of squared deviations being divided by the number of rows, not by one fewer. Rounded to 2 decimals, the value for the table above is 2.11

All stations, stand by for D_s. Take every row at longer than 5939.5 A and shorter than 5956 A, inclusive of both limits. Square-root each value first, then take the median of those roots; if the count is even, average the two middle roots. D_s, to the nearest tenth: 5.0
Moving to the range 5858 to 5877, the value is 4.8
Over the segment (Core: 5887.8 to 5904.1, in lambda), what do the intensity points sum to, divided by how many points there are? 12.2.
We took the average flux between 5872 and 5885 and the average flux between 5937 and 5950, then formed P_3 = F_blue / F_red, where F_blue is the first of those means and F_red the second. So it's 0.8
